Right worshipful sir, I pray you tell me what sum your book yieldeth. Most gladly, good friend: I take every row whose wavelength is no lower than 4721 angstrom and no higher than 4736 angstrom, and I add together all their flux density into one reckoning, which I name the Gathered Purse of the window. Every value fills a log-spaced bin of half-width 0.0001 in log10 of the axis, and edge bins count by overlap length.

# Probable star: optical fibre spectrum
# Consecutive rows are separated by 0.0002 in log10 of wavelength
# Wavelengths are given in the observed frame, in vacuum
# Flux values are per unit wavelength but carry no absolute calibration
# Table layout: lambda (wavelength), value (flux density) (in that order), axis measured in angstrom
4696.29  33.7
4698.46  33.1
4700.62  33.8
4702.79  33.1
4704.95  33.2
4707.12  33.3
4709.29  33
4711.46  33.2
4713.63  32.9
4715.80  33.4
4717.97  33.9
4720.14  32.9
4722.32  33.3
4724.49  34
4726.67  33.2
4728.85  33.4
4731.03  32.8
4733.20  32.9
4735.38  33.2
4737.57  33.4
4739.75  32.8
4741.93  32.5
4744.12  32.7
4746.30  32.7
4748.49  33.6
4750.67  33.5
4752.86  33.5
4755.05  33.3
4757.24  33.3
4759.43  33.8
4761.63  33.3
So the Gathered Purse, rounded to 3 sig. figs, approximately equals 233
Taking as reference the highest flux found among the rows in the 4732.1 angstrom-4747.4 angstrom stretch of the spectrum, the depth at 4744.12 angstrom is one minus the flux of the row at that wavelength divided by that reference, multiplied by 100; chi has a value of 2.1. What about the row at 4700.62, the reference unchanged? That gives -1.2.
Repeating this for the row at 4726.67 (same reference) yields 0.6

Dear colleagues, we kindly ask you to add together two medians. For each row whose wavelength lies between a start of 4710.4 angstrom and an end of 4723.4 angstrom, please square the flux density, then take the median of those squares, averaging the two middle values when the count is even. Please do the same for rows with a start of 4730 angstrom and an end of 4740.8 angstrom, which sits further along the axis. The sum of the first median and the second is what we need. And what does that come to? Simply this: 2188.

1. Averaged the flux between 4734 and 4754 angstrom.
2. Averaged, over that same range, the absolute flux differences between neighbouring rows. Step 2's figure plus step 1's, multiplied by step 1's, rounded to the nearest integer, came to 1105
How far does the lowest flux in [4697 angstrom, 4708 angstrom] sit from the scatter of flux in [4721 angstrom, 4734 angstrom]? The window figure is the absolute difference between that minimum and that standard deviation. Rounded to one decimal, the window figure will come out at 32.7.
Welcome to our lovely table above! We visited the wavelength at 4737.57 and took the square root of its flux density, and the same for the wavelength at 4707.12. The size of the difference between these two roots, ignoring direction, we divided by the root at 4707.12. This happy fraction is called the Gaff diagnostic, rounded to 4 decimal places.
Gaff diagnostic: 0.0015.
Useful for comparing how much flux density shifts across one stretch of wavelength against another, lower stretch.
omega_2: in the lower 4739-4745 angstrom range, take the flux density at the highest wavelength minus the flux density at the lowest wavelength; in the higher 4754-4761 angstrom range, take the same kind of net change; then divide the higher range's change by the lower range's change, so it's -5.0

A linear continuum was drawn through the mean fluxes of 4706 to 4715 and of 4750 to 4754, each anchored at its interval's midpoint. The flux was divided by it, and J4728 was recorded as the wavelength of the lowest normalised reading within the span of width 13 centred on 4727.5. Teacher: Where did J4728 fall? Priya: 4731.03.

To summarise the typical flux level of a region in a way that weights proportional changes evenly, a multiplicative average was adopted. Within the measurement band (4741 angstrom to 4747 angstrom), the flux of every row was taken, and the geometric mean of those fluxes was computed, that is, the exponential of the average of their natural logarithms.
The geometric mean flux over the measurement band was 32.6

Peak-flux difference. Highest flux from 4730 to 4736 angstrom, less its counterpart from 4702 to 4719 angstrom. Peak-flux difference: -0.7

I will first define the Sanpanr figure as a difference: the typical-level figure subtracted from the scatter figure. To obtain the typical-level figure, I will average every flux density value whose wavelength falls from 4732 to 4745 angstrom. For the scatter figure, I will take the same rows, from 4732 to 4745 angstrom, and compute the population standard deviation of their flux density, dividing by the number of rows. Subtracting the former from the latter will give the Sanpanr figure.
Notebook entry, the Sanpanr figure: -32.6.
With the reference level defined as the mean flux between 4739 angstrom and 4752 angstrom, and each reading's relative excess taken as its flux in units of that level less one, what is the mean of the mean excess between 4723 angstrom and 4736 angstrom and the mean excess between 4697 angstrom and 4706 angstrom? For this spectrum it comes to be 0.009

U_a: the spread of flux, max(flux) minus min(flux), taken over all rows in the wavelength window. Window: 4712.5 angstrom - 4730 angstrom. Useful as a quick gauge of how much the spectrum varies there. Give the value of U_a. 1.1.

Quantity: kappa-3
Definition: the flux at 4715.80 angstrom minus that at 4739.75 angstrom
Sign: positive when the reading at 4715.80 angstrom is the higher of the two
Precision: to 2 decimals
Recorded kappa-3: 0.60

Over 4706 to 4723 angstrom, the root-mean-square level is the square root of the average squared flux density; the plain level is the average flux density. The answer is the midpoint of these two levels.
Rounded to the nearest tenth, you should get 33.2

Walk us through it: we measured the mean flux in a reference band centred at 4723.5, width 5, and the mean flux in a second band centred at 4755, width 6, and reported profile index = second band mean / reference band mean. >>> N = 0.99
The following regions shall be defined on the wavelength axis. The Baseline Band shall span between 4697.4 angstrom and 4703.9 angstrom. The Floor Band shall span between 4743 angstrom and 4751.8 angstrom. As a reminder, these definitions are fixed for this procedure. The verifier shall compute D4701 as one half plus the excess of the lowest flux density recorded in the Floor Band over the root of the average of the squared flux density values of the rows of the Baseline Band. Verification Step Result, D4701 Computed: -0.13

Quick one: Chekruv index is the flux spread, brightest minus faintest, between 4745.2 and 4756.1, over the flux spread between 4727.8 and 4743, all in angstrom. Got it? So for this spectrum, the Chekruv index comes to 1.00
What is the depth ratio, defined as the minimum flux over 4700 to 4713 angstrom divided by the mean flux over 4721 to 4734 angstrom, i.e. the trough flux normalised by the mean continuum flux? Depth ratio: 0.99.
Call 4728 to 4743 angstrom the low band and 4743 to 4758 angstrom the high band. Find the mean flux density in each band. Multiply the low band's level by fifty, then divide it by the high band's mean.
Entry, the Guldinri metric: 49.7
